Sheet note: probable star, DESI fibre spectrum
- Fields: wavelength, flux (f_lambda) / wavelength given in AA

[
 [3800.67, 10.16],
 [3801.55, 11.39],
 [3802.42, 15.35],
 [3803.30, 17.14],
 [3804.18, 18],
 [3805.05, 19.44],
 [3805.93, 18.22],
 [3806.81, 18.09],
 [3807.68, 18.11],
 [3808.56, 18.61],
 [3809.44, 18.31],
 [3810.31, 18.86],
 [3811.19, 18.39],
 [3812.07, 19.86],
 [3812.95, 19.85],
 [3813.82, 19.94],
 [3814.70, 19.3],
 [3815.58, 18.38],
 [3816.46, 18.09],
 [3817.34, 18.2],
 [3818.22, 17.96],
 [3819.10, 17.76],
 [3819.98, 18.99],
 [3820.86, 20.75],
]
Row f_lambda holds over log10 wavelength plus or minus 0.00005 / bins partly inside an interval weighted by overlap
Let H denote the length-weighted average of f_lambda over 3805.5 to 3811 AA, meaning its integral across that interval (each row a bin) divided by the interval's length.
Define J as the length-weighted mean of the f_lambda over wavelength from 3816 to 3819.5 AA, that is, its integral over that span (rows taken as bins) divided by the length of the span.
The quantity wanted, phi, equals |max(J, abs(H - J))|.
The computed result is 18.0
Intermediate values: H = 18.4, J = 18.0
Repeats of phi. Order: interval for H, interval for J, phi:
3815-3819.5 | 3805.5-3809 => 18.2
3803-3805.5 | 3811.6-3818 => 19.0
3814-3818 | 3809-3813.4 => 19.1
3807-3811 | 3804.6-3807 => 18.6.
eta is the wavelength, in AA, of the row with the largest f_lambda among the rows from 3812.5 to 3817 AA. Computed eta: 3813.82 AA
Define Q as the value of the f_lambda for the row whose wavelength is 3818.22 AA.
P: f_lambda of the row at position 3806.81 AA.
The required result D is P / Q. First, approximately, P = 18.09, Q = 17.96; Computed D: 1.01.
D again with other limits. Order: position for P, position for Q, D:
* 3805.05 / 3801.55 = 1.71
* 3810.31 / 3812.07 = 0.95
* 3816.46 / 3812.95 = 0.91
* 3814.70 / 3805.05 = 0.99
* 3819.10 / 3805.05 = 0.91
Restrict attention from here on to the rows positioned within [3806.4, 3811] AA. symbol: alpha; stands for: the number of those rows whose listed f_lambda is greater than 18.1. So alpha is 4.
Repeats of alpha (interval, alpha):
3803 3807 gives 2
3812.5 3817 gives 4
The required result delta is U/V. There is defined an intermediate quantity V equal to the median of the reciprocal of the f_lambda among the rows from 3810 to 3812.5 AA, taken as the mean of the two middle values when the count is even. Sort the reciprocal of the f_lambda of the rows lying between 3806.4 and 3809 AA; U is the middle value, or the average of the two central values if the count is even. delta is 1.04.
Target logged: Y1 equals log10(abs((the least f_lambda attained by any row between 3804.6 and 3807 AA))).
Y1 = 1.26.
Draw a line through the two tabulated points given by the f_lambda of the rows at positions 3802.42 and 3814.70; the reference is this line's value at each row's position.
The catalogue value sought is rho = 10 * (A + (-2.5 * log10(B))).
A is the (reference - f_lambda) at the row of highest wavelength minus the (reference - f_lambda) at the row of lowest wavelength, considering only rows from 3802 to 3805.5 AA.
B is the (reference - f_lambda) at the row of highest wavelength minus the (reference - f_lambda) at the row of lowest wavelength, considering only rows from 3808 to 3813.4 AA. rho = -13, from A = -3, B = 0.2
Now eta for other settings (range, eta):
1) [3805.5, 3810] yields 3808.56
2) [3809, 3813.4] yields 3812.07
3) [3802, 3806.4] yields 3805.05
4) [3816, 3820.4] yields 3819.98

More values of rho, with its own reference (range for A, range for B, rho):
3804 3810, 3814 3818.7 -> 4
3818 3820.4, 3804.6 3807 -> -12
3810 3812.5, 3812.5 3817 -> -16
